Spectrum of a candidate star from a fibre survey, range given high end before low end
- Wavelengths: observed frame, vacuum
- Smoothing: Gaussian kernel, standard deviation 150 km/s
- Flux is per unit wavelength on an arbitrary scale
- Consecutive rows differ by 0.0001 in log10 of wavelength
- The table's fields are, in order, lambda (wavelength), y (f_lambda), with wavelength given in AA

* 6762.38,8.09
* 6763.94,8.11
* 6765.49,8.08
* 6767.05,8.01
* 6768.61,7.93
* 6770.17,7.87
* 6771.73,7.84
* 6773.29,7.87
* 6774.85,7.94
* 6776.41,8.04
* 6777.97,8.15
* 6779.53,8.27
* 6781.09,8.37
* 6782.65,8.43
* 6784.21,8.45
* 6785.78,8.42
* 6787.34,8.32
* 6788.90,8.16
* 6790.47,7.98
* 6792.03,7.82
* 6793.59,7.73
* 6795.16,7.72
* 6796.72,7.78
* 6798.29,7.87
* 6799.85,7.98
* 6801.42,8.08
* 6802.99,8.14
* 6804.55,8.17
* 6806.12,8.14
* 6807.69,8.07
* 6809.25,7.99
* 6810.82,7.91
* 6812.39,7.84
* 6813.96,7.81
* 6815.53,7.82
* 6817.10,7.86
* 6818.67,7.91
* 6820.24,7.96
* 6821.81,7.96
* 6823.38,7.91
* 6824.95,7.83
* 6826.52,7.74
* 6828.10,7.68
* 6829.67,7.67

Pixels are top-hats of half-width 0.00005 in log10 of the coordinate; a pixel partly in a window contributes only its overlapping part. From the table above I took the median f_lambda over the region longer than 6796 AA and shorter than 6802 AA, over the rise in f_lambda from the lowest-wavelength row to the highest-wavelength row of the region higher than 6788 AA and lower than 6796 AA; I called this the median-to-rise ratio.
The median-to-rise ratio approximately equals -18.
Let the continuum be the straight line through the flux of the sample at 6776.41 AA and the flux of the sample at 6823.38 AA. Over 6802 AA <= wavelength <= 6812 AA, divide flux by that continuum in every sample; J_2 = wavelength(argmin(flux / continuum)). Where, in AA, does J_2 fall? 6810.82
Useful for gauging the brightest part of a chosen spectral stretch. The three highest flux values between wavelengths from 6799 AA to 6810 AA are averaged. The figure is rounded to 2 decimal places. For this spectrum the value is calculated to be 8.15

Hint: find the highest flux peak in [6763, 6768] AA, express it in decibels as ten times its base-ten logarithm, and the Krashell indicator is 9.09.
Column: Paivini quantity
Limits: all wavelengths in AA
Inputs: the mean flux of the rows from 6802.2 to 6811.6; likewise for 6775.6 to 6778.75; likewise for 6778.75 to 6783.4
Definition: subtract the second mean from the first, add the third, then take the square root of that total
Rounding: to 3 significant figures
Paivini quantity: 2.89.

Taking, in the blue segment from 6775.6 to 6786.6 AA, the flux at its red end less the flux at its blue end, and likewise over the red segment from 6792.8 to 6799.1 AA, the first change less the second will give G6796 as 0.2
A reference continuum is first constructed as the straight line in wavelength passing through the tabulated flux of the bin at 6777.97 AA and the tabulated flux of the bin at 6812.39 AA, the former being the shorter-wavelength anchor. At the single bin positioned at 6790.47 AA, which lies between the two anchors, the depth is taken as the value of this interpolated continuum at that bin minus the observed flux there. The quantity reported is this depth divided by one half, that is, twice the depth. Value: 0.1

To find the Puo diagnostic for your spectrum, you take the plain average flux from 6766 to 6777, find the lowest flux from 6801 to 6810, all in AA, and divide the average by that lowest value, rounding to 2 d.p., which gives 0.99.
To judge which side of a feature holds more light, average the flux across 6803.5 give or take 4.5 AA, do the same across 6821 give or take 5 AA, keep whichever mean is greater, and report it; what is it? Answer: 8.1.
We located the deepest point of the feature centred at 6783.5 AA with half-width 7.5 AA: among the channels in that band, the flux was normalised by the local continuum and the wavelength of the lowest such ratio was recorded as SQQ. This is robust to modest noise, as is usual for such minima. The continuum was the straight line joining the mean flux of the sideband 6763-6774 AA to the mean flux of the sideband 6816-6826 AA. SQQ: 6790.47 AA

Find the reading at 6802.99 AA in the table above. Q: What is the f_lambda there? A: 8.14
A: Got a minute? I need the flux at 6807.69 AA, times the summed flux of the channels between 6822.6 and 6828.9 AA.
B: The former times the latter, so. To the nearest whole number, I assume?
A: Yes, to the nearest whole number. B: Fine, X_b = 251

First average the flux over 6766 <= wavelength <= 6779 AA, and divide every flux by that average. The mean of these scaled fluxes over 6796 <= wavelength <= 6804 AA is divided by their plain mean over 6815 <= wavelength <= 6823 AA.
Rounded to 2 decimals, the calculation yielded 1.01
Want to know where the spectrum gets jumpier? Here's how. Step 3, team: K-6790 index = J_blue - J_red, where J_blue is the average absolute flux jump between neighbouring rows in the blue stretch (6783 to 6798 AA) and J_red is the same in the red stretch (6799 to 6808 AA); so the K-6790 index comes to 0.04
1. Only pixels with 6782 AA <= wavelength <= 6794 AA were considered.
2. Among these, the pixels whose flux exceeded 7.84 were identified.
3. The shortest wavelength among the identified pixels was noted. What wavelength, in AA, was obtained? 6782.65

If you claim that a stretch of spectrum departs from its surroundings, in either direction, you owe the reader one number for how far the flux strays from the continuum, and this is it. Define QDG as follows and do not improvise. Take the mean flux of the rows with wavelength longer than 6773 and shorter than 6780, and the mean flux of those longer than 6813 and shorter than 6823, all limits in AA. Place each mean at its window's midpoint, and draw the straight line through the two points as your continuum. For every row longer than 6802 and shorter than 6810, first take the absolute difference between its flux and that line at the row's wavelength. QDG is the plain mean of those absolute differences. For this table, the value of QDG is 0.17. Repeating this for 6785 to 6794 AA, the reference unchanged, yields 0.22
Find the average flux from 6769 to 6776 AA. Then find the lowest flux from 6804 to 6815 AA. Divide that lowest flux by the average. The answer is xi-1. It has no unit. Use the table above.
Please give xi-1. 0.99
